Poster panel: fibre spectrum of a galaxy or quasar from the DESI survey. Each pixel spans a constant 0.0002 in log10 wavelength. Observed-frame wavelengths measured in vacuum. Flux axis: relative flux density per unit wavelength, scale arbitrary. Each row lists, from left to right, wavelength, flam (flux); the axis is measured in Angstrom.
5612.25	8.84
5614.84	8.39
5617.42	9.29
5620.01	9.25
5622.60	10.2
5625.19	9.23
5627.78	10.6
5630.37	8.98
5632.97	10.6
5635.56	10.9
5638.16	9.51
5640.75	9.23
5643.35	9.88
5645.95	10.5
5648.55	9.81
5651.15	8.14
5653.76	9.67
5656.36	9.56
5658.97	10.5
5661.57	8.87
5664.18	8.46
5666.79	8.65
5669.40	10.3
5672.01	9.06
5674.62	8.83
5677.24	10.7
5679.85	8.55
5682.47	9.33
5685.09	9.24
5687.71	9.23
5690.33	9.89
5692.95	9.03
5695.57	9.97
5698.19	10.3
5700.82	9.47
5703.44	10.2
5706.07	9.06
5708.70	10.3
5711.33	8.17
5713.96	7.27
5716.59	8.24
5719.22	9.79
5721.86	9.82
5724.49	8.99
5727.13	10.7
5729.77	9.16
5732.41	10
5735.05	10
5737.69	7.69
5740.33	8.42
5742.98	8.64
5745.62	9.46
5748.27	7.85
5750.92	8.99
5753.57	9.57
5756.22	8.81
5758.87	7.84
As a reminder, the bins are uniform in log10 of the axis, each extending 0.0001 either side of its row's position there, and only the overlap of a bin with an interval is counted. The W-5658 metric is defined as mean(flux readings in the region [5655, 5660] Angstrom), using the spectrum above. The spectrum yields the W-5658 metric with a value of 10.0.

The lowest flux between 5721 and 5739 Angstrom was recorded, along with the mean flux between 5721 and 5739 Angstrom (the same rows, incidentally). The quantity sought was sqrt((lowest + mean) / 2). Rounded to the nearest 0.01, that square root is 2.93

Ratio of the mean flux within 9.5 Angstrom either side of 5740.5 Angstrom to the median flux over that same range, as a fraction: 1.03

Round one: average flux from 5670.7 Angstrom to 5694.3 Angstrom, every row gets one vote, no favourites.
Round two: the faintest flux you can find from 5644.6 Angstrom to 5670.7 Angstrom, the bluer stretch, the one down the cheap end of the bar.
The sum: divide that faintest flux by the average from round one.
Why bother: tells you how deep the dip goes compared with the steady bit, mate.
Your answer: 0.874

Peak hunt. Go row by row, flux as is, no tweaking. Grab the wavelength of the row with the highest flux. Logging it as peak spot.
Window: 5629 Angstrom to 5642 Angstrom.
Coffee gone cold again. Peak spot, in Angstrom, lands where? 5635.56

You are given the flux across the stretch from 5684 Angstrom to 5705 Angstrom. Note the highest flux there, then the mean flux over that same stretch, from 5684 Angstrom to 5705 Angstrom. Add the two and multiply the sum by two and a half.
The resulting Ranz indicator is 49.9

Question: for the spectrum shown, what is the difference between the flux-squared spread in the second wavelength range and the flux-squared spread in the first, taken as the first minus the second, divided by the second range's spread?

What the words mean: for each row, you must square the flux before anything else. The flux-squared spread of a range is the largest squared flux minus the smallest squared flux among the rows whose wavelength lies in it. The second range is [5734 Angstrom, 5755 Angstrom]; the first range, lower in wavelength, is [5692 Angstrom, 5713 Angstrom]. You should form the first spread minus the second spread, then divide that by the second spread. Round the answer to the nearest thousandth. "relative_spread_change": -0.037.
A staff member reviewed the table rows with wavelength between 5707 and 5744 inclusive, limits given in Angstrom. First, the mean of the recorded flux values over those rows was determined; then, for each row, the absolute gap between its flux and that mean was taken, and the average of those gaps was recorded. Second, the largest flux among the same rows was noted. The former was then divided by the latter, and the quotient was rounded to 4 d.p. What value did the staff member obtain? 0.0824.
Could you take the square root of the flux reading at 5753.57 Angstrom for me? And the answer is 3.09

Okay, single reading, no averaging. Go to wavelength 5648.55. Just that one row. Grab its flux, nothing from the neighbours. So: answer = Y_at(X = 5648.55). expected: 9.81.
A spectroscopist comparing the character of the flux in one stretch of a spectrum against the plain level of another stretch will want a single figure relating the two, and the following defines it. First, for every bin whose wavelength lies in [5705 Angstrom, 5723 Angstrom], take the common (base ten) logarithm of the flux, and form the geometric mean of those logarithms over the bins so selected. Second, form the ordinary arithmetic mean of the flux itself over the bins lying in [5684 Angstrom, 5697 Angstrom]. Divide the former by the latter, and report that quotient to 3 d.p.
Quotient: 0.100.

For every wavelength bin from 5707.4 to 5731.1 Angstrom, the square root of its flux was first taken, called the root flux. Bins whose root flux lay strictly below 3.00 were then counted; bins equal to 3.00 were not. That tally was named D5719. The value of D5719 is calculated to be 4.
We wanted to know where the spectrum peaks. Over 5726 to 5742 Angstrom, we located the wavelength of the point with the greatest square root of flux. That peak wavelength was 5727.13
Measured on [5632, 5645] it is 5635.56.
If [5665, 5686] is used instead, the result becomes 5677.24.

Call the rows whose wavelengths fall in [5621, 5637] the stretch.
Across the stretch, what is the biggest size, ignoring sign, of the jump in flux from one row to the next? 1.62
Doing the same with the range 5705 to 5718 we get 2.13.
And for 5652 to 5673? 1.65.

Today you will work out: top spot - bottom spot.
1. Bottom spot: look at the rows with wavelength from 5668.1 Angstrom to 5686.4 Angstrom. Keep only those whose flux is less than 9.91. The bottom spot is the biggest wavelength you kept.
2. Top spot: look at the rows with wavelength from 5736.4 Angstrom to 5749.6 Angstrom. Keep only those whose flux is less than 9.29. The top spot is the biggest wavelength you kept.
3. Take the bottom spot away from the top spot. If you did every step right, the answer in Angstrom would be 63.2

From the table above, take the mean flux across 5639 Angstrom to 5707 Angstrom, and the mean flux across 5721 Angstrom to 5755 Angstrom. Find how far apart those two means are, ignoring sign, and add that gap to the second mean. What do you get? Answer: 9.48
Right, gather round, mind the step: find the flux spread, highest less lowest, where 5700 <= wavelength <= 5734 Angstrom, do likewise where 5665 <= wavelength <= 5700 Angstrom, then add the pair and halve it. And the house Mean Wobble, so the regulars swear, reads 2.8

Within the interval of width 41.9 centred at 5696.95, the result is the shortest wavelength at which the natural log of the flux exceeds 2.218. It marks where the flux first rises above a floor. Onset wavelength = 5677.24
